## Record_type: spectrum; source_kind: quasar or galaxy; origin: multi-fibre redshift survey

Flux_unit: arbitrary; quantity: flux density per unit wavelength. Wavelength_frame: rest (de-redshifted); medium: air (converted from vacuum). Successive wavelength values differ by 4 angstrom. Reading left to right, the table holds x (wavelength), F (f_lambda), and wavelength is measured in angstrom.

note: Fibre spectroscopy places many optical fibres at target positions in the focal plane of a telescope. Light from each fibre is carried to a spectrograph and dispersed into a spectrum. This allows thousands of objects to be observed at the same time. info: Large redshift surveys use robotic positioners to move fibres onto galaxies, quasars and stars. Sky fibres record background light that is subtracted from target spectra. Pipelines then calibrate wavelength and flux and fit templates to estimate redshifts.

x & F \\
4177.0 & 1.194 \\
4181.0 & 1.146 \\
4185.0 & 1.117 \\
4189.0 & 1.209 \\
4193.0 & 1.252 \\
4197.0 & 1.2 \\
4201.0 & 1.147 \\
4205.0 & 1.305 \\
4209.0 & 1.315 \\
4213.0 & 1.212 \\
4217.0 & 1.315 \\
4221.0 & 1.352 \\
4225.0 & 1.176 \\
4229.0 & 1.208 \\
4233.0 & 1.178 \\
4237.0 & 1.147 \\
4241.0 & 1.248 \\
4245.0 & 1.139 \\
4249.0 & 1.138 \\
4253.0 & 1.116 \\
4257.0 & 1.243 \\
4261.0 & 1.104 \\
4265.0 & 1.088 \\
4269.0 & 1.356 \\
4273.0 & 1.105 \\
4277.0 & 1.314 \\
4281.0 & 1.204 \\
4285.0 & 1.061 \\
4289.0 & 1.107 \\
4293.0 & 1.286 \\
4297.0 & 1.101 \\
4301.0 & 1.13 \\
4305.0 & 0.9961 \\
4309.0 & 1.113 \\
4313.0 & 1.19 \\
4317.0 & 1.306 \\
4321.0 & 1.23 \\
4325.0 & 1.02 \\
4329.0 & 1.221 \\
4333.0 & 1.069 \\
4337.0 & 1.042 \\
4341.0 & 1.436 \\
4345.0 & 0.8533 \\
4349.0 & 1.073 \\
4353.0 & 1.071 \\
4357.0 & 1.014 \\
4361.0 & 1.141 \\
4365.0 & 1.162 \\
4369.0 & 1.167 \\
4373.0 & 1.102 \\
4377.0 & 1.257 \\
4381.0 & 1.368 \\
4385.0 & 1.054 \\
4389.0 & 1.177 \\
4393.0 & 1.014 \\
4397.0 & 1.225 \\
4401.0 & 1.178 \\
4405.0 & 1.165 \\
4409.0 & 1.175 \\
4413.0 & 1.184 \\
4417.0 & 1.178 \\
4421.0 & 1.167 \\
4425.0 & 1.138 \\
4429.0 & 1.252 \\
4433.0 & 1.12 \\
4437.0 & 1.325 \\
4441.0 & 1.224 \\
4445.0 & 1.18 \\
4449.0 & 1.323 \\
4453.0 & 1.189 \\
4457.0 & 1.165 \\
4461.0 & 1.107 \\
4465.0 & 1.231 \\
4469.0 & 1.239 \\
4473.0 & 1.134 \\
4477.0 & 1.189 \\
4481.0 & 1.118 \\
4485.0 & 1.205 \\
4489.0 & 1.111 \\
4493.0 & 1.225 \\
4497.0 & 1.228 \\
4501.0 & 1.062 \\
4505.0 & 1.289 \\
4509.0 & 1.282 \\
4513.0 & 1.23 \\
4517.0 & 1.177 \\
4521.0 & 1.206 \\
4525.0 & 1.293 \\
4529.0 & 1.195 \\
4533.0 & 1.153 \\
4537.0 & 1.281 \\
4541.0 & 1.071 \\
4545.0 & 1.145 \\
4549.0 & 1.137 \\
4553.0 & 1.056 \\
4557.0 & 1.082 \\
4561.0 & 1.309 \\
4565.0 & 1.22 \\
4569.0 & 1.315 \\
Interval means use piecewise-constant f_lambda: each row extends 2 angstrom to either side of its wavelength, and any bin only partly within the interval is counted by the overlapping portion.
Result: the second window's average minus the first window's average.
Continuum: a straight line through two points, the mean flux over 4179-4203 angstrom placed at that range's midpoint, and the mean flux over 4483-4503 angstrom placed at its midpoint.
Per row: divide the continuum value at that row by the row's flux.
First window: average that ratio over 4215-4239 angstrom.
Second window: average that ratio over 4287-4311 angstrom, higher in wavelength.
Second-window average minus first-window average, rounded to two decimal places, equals 0.09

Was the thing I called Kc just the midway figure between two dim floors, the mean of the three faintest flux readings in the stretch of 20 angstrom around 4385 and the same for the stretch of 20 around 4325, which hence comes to 1.09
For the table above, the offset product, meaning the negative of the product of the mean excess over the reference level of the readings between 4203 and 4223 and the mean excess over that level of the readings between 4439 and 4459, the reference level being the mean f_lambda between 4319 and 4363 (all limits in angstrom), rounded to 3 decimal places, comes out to -0.021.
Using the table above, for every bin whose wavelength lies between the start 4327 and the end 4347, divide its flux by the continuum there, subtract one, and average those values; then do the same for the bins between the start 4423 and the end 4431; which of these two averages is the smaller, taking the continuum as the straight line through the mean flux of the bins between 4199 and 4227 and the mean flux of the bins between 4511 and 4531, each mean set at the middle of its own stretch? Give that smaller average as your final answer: -0.10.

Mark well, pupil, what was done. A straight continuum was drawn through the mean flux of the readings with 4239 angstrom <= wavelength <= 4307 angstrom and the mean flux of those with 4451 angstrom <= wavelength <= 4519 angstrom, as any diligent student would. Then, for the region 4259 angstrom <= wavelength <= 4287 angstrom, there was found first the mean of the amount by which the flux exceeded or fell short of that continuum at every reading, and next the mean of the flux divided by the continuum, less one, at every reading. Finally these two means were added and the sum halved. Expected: 0.014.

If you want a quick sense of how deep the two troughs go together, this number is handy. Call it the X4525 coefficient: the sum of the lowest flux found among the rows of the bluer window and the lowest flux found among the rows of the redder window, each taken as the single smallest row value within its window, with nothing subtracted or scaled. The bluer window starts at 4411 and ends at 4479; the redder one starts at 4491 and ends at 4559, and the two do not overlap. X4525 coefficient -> 2.16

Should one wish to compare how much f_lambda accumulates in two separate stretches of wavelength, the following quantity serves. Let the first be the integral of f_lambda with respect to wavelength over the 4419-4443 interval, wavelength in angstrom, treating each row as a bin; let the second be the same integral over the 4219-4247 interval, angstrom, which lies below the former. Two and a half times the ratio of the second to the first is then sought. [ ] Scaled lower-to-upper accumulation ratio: 2.92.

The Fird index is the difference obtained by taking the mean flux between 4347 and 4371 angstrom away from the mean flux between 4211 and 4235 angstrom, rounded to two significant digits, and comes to 0.14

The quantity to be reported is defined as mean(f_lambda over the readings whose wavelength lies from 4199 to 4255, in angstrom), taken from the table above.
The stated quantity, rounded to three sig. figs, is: 1.21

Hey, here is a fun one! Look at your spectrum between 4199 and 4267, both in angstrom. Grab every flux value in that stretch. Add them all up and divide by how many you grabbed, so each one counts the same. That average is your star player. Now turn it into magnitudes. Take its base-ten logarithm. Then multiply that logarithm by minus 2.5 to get -0.20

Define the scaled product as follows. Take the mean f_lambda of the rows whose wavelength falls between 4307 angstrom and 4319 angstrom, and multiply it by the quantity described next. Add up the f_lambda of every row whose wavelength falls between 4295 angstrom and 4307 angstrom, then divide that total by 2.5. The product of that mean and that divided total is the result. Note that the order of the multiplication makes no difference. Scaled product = 1.55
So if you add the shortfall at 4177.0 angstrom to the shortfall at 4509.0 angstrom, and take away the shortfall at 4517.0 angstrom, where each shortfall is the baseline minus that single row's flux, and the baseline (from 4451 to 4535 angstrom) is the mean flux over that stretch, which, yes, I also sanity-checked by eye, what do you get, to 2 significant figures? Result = -0.11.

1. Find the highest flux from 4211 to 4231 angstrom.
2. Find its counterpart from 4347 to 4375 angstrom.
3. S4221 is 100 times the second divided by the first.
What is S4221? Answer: 86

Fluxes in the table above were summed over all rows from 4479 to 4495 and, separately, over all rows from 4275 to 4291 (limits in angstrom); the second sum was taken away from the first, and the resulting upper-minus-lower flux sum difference -0.03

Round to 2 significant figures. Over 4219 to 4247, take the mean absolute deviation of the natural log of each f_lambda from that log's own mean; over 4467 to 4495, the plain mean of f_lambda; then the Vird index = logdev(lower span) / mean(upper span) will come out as 0.037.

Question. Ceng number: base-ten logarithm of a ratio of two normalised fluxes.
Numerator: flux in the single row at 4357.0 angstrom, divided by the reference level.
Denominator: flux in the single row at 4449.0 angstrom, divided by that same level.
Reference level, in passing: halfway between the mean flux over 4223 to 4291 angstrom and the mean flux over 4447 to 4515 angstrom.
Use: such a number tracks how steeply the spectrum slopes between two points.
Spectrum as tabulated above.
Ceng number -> -0.12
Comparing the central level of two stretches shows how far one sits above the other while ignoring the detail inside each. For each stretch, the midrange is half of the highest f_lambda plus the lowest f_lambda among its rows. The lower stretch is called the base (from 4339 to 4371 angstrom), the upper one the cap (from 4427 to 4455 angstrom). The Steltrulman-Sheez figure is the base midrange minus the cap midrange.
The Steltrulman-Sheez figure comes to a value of -0.078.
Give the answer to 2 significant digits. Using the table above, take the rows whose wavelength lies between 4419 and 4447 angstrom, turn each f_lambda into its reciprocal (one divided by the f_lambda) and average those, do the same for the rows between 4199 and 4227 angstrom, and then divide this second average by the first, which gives 0.95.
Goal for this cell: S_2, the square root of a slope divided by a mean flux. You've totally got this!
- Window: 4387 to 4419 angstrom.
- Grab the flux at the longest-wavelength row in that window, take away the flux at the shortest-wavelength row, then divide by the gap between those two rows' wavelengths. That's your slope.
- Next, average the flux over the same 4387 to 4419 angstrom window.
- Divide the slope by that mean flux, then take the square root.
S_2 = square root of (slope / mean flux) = 0.01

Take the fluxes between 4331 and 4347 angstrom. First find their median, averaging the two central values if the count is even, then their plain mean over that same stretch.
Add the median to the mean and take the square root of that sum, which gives 1.47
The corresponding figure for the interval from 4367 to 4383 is 1.56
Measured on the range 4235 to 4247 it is 1.52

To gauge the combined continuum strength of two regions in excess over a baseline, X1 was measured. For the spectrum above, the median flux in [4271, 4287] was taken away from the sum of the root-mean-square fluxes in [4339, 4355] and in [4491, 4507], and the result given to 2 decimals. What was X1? 1.18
